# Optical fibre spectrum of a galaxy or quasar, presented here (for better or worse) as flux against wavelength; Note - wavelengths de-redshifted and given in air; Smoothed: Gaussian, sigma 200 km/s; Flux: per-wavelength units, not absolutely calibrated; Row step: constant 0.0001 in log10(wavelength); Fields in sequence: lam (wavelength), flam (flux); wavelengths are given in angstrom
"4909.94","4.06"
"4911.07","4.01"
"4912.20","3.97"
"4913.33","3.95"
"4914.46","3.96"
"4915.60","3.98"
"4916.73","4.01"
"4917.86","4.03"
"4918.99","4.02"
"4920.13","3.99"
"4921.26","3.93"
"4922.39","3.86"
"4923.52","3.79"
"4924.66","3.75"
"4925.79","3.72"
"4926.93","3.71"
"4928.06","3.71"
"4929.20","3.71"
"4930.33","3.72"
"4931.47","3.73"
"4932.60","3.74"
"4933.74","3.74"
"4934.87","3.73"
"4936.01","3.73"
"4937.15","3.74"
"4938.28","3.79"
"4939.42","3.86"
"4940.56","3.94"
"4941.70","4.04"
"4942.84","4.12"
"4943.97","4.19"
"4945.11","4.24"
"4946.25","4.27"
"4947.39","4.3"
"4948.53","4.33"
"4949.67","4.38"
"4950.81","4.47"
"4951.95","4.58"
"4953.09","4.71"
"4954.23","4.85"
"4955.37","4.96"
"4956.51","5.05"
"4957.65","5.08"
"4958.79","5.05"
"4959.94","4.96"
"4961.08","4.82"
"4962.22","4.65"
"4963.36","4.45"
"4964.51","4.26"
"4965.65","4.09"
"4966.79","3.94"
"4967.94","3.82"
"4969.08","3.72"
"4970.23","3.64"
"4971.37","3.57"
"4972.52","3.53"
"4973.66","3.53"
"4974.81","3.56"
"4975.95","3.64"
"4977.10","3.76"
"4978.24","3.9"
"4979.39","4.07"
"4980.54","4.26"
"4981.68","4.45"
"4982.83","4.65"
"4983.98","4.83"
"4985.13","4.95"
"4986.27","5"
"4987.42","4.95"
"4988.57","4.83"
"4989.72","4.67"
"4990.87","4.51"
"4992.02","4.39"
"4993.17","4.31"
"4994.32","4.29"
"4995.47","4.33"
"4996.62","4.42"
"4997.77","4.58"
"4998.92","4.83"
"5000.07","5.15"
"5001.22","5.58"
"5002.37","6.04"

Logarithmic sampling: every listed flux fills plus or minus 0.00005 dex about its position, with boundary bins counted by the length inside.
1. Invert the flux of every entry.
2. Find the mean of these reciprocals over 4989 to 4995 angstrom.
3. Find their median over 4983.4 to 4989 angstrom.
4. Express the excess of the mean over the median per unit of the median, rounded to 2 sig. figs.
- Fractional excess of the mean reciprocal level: 0.12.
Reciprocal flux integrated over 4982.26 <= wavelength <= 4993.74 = 2.4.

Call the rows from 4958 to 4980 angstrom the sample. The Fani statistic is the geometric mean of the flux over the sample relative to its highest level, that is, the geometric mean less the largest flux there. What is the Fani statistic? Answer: -1.0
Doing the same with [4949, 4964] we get -0.3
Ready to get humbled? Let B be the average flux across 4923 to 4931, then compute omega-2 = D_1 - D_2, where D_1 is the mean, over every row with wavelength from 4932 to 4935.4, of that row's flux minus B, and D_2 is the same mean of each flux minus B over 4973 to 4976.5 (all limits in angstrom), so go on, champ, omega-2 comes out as 0.16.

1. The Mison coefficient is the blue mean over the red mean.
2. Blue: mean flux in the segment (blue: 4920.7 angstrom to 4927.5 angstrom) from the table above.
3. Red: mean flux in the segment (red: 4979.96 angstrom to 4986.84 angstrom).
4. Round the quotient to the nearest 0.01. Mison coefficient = 0.81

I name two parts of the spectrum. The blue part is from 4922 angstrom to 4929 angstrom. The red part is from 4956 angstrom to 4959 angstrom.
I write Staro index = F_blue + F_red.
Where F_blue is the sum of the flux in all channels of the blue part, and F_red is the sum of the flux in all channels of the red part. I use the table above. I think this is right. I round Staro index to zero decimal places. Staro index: 38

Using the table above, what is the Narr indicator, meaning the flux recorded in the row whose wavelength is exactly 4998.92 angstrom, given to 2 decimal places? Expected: 4.83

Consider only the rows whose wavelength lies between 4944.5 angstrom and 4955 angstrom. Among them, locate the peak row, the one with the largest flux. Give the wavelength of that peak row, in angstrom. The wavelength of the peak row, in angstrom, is 4954.23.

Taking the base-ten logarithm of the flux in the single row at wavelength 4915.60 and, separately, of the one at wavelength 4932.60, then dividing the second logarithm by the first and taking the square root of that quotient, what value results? 0.98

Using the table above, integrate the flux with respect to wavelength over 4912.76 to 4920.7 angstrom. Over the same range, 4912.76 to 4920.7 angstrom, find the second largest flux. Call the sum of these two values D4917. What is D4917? 35.7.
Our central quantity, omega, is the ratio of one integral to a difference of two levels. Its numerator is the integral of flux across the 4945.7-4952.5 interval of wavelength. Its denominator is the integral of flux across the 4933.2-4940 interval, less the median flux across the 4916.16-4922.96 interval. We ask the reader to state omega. 1.38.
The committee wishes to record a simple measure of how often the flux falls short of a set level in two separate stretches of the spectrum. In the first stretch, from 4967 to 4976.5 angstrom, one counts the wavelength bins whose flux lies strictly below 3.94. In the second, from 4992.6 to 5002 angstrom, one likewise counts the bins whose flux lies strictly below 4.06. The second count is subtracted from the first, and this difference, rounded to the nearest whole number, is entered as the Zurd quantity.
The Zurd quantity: 8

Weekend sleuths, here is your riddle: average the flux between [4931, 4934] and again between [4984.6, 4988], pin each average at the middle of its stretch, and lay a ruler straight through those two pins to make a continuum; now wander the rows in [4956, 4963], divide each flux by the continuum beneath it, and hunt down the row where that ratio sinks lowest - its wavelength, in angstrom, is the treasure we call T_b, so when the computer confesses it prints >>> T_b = 4962.22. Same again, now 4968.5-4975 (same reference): 4973.66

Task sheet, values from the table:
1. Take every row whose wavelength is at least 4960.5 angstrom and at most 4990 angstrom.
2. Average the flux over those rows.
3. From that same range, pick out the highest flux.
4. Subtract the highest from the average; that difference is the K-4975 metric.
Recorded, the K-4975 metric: -0.8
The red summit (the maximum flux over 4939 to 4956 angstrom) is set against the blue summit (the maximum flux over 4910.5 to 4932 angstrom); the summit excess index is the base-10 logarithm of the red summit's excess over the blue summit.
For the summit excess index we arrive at -0.03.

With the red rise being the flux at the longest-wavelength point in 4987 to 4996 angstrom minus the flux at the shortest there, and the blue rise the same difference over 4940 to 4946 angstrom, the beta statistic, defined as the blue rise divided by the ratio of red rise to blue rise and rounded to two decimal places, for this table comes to -0.15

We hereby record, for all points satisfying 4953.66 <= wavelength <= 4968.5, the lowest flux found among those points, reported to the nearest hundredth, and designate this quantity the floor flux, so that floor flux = 3.82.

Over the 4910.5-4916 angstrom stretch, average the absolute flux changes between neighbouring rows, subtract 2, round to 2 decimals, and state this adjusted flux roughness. -1.98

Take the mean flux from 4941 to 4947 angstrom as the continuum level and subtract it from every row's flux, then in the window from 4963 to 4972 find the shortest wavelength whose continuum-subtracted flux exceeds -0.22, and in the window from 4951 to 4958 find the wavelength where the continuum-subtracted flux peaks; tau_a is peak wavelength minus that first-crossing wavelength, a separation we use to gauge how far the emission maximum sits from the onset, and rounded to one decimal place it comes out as -5.7 angstrom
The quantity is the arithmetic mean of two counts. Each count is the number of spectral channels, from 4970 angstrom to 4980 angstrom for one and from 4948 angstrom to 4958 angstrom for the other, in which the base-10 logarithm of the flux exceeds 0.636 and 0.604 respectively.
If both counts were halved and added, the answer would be 4.50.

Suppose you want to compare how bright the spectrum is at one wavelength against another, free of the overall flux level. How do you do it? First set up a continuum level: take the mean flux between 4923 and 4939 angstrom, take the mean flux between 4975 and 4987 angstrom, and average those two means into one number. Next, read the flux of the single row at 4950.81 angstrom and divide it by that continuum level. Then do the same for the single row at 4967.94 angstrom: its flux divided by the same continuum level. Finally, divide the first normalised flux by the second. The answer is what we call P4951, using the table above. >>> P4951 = 1.17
